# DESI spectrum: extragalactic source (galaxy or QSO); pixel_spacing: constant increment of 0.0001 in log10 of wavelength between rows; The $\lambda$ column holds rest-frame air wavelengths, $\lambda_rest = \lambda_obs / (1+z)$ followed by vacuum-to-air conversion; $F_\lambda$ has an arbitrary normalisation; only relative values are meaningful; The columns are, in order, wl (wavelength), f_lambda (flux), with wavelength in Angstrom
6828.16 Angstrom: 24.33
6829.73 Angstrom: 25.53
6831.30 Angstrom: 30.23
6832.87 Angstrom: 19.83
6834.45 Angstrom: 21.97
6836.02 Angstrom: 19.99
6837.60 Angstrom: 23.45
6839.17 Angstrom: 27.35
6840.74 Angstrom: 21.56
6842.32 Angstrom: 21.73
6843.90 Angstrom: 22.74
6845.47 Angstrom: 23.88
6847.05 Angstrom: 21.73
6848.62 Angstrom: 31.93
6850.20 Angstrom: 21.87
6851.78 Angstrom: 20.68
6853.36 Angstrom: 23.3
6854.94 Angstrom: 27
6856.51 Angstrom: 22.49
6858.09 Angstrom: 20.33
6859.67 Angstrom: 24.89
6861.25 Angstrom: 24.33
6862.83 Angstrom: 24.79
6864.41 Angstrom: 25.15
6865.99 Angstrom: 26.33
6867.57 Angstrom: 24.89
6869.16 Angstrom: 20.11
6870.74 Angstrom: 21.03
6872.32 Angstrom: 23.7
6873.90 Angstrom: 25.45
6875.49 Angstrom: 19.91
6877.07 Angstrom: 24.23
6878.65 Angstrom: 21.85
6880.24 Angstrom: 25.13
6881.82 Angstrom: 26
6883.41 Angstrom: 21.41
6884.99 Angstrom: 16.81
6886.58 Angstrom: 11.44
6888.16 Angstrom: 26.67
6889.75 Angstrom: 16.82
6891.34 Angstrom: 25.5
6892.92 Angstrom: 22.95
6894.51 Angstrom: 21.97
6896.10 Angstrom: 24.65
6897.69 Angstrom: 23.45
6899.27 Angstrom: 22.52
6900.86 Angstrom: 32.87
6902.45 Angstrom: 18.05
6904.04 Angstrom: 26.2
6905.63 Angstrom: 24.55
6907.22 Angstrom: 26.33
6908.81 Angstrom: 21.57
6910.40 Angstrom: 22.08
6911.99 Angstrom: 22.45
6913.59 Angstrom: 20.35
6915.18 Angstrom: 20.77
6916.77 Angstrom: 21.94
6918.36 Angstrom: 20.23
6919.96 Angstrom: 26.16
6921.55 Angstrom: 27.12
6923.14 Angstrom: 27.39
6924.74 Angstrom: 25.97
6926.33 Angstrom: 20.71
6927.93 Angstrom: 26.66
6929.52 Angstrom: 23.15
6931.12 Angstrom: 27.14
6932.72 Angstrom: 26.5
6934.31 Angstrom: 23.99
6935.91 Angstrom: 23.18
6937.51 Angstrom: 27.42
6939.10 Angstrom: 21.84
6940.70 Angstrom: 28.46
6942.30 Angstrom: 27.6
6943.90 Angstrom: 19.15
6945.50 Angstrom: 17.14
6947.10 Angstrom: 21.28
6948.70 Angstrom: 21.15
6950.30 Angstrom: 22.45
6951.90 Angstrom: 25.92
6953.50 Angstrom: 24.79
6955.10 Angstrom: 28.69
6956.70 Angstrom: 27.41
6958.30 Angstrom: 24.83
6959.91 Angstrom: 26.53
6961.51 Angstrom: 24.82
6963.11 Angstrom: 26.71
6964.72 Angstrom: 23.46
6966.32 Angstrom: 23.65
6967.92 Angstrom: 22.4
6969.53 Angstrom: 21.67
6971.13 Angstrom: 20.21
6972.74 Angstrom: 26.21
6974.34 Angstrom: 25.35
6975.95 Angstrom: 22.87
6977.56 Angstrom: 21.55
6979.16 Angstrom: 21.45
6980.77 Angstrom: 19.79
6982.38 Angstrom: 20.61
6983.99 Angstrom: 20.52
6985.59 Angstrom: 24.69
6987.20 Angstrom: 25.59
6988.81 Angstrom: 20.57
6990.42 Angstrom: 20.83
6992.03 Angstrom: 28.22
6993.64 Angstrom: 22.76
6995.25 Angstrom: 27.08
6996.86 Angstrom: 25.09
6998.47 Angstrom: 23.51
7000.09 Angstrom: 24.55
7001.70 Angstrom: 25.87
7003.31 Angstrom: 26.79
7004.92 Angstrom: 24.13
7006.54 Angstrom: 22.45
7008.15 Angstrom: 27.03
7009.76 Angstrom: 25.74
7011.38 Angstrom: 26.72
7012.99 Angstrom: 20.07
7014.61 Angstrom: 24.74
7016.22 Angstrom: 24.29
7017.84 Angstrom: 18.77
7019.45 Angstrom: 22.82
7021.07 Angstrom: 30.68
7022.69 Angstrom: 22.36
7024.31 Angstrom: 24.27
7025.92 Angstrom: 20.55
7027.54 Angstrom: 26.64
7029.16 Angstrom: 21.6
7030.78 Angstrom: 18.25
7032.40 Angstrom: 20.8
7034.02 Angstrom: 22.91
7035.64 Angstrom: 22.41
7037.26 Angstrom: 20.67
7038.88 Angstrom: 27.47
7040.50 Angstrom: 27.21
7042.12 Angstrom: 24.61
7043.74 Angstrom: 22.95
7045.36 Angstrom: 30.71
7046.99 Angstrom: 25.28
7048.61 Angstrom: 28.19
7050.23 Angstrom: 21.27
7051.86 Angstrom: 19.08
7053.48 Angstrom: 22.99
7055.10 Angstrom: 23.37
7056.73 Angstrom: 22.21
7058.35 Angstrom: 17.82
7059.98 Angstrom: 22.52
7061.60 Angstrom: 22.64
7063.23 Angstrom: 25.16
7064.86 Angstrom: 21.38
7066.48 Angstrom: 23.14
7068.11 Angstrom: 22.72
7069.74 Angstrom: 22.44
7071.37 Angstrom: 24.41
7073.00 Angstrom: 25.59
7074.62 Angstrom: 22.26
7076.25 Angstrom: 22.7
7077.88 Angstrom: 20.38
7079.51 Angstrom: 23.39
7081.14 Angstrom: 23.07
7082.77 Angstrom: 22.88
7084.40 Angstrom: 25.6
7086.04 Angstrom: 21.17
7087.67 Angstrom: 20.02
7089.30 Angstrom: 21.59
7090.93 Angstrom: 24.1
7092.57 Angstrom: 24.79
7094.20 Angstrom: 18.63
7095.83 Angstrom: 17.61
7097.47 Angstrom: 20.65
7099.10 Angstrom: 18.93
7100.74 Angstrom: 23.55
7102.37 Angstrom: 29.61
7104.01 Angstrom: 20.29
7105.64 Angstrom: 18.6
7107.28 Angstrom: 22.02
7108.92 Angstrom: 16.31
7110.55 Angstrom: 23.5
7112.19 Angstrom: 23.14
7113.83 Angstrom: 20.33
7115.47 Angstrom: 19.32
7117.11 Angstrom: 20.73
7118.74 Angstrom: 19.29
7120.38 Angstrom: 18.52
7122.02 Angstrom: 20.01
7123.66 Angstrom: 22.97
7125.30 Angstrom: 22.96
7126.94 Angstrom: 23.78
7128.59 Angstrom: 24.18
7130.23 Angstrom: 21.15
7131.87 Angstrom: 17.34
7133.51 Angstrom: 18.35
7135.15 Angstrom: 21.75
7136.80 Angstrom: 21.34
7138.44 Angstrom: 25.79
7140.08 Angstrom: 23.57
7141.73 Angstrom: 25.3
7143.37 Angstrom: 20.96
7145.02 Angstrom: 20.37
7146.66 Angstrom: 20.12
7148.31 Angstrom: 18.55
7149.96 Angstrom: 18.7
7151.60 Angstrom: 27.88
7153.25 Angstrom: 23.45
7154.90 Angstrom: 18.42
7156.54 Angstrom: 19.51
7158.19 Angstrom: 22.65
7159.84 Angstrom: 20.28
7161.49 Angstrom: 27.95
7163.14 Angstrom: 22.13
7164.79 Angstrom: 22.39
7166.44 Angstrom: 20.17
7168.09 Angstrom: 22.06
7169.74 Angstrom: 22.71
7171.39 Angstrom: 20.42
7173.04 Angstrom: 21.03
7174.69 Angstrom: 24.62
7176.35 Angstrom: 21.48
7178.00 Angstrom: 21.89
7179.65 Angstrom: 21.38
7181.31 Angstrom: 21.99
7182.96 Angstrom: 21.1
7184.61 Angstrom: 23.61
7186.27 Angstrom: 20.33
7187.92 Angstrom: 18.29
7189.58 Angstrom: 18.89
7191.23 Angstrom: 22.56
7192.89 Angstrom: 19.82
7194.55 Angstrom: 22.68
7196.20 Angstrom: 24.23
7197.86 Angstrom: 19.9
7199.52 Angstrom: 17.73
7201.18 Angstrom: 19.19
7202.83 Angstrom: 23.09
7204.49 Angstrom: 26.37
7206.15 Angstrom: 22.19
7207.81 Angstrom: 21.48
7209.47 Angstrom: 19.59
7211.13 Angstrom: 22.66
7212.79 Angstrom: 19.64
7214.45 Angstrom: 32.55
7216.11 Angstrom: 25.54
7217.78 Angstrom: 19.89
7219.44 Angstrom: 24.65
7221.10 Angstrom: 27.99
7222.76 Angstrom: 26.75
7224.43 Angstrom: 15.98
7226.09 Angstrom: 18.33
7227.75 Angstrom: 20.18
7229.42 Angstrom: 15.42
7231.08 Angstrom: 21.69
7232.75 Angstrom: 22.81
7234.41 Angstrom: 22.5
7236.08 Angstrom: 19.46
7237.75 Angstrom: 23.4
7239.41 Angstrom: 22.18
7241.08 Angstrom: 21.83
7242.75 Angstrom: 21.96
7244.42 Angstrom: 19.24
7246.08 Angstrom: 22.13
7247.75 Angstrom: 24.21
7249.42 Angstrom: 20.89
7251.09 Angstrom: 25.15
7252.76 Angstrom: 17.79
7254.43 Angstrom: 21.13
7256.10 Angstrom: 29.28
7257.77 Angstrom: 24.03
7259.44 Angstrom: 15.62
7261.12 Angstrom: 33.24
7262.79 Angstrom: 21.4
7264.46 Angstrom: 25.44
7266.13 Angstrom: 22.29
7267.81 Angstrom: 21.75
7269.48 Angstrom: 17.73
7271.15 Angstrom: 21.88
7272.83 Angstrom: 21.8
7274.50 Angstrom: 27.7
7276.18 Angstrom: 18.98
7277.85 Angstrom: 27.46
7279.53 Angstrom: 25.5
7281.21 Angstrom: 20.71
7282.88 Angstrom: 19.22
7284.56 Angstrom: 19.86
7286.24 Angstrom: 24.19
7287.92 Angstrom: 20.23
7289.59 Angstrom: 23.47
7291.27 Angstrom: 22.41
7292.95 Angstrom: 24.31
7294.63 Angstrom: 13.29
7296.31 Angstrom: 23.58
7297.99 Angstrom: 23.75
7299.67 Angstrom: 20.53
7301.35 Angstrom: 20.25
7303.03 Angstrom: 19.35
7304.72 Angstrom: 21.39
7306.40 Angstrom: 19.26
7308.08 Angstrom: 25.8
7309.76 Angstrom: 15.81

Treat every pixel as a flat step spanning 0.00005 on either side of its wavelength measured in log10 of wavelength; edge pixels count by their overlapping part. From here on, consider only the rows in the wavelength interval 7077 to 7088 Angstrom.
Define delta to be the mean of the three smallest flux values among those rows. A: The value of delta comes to 20.5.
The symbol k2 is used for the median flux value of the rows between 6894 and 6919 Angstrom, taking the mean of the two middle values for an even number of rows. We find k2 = 22.3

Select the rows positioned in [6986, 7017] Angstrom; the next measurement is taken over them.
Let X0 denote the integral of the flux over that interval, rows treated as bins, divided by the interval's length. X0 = 24.5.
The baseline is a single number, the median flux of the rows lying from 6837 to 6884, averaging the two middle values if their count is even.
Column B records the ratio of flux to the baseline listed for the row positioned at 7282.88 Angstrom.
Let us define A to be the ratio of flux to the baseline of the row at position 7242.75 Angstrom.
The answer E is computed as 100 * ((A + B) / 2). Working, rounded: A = 0.931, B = 0.8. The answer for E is 87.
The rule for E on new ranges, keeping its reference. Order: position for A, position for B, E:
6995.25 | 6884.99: 93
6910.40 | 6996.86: 100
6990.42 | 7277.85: 102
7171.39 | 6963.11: 100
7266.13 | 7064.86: 93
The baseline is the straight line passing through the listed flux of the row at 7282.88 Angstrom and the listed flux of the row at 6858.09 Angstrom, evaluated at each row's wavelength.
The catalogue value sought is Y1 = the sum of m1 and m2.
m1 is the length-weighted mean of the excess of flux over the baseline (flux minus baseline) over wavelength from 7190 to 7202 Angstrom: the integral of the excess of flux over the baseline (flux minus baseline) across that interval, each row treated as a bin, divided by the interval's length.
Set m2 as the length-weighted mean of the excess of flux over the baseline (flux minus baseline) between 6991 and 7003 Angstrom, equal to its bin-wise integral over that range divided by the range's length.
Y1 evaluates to 6.67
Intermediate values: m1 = 1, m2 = 5.3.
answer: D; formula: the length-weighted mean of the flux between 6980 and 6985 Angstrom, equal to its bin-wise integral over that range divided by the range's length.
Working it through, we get 20.5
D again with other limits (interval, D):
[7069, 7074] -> 24.1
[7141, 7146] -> 22.1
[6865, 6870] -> 23.8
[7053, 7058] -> 22.4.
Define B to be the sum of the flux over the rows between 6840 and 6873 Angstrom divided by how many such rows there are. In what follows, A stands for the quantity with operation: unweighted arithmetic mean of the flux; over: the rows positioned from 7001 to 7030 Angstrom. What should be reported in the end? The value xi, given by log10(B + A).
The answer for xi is 1.68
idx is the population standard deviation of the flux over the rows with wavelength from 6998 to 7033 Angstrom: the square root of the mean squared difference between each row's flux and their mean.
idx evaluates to 2.96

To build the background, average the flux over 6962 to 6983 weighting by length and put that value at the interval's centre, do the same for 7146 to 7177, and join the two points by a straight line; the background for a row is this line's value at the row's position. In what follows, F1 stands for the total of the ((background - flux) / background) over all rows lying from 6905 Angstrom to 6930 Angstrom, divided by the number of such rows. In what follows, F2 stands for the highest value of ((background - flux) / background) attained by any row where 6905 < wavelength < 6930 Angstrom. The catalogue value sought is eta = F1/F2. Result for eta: -0.2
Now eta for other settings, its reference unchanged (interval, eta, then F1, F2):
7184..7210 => 0.1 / 0.02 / 0.18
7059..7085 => -0.5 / -0.04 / 0.08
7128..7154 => 0.0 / 0.01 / 0.21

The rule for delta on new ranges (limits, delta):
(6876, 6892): 15.0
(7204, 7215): 20.2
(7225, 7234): 18.0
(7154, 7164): 19.4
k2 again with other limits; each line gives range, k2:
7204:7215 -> 22.2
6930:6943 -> 26.8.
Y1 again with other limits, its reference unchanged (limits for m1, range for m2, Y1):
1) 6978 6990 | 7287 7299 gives 4.23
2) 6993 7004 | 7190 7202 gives 6.51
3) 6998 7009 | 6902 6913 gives 7.94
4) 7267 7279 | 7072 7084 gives 6.57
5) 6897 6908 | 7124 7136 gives 6.45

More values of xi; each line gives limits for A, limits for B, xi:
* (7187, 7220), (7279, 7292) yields 1.64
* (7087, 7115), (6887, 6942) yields 1.66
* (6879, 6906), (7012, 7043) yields 1.66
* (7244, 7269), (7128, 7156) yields 1.65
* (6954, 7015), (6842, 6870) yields 1.68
